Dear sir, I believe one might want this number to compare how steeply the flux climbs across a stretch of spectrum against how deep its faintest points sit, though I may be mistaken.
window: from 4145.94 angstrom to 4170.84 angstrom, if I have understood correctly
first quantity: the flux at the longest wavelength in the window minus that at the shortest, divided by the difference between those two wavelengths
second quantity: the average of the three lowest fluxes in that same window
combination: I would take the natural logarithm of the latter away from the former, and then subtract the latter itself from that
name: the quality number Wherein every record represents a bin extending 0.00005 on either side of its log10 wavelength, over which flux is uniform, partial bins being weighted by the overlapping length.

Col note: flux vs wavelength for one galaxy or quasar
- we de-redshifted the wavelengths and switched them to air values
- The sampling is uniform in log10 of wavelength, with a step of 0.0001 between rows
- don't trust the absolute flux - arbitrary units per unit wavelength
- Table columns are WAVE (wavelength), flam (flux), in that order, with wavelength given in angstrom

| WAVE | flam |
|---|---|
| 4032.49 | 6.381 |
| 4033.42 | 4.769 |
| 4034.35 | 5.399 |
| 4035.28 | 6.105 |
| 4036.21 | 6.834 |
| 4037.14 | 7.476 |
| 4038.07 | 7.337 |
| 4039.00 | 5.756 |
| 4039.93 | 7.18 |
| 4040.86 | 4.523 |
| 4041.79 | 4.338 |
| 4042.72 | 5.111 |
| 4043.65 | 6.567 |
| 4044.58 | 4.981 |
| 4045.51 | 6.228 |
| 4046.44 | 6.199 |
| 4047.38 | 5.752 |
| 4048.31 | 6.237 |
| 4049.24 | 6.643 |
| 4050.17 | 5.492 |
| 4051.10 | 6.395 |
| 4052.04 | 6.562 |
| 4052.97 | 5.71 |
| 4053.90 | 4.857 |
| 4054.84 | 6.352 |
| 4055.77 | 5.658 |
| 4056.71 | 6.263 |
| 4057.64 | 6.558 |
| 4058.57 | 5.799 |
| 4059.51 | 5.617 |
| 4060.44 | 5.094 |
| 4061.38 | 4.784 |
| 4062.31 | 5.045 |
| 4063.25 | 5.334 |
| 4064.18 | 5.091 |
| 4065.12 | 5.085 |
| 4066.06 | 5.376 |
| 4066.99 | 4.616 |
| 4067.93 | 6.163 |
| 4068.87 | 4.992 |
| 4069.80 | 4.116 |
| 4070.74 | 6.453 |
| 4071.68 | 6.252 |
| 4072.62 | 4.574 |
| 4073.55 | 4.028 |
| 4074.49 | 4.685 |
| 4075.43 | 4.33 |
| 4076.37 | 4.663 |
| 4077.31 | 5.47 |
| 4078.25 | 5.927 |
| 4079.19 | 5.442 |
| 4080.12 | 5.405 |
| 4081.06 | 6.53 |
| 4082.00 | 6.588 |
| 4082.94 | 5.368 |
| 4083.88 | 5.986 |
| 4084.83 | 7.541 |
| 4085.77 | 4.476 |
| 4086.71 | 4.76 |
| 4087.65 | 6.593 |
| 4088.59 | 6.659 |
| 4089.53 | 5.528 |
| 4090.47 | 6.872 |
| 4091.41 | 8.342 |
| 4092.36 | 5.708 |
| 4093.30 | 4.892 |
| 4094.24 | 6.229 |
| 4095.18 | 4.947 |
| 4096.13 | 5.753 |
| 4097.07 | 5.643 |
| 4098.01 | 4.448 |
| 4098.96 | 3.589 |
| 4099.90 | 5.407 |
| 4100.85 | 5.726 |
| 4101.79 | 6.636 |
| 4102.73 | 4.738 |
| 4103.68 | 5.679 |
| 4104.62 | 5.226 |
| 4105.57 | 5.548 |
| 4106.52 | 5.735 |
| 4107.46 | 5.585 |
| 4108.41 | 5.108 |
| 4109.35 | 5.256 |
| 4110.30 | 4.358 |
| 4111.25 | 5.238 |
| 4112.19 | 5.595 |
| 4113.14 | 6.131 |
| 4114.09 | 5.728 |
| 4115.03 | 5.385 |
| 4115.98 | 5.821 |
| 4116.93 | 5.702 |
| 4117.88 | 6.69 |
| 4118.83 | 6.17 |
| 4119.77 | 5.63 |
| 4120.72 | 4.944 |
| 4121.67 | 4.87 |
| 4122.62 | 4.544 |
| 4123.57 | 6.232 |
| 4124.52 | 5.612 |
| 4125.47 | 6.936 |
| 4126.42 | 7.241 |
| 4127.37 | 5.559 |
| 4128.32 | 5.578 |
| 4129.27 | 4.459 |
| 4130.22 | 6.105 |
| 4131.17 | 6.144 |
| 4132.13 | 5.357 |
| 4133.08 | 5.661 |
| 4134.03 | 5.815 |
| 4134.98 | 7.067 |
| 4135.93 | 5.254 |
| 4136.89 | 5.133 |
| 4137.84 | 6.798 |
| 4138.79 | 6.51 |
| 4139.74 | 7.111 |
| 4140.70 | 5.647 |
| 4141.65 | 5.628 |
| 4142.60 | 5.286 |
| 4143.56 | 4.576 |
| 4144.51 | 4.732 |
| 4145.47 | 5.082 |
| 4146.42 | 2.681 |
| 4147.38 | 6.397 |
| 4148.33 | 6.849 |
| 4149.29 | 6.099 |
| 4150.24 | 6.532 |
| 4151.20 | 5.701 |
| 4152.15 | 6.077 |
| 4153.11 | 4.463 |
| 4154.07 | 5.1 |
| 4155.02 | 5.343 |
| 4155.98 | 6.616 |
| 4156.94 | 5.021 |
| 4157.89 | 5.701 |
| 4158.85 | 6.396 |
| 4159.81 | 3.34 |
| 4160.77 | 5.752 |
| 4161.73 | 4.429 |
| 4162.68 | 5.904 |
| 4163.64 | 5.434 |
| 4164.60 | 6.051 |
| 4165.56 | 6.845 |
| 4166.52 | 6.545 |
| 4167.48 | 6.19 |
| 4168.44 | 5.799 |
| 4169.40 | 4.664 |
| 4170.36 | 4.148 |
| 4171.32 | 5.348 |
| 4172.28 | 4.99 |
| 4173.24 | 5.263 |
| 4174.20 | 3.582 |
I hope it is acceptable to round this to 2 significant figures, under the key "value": -4.5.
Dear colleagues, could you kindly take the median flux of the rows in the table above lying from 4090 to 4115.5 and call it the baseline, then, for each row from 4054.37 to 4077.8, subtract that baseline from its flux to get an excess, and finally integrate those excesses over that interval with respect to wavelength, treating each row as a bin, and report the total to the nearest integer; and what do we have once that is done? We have -7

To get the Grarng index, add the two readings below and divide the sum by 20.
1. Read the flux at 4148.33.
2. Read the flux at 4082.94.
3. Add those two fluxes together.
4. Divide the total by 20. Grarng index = 0.61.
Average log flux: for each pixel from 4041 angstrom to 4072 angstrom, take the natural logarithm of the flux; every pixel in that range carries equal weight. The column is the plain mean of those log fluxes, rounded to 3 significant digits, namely 1.72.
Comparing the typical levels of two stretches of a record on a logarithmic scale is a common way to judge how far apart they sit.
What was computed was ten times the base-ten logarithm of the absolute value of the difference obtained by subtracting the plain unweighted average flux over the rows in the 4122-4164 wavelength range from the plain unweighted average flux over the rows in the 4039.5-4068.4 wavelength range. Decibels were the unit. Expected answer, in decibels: -15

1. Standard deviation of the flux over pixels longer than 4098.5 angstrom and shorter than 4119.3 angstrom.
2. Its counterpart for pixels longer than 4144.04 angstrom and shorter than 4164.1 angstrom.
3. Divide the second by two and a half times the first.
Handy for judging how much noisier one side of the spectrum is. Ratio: 0.6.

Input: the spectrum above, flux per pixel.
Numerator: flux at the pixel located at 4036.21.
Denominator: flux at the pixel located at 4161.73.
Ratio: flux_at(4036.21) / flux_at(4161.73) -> 1.54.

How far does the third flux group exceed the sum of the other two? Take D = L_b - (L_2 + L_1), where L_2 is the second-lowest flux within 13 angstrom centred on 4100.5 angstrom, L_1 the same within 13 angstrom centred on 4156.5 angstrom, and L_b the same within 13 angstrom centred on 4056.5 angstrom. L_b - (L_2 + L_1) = -4.0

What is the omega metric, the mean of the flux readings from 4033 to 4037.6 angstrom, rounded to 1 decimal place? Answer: 6.1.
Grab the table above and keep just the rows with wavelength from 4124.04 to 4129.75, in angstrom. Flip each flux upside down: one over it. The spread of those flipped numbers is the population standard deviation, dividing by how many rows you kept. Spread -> 0.0282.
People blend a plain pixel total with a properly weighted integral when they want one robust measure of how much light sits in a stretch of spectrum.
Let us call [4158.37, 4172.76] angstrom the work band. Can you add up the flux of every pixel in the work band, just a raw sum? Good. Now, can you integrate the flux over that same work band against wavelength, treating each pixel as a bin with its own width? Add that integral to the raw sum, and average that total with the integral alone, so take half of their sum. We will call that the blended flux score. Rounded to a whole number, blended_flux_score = 119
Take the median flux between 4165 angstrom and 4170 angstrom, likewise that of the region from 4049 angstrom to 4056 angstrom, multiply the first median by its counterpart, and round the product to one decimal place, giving 37.3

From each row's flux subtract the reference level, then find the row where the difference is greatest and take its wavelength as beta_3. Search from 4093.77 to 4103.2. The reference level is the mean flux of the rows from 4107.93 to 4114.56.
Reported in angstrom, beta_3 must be 4101.79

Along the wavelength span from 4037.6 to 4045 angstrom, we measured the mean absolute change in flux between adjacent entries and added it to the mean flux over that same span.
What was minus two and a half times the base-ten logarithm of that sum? -2.13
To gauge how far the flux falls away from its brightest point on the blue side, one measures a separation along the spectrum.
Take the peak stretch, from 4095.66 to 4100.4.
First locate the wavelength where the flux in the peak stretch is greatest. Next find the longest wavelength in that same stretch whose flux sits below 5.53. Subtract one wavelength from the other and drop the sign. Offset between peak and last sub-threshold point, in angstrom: 3.8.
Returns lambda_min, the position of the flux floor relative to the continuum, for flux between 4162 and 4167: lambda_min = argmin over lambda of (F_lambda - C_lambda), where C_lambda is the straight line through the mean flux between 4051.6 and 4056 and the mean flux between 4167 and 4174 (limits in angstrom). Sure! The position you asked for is 4163.64 angstrom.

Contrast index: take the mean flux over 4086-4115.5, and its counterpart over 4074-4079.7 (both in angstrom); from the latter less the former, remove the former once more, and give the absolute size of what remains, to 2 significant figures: 6.1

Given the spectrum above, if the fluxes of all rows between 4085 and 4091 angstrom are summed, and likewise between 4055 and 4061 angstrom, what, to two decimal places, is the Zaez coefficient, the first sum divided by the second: 1.00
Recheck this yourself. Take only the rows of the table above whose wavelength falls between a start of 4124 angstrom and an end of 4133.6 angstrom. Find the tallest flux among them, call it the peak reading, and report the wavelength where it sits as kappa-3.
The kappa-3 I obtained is 4126.42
